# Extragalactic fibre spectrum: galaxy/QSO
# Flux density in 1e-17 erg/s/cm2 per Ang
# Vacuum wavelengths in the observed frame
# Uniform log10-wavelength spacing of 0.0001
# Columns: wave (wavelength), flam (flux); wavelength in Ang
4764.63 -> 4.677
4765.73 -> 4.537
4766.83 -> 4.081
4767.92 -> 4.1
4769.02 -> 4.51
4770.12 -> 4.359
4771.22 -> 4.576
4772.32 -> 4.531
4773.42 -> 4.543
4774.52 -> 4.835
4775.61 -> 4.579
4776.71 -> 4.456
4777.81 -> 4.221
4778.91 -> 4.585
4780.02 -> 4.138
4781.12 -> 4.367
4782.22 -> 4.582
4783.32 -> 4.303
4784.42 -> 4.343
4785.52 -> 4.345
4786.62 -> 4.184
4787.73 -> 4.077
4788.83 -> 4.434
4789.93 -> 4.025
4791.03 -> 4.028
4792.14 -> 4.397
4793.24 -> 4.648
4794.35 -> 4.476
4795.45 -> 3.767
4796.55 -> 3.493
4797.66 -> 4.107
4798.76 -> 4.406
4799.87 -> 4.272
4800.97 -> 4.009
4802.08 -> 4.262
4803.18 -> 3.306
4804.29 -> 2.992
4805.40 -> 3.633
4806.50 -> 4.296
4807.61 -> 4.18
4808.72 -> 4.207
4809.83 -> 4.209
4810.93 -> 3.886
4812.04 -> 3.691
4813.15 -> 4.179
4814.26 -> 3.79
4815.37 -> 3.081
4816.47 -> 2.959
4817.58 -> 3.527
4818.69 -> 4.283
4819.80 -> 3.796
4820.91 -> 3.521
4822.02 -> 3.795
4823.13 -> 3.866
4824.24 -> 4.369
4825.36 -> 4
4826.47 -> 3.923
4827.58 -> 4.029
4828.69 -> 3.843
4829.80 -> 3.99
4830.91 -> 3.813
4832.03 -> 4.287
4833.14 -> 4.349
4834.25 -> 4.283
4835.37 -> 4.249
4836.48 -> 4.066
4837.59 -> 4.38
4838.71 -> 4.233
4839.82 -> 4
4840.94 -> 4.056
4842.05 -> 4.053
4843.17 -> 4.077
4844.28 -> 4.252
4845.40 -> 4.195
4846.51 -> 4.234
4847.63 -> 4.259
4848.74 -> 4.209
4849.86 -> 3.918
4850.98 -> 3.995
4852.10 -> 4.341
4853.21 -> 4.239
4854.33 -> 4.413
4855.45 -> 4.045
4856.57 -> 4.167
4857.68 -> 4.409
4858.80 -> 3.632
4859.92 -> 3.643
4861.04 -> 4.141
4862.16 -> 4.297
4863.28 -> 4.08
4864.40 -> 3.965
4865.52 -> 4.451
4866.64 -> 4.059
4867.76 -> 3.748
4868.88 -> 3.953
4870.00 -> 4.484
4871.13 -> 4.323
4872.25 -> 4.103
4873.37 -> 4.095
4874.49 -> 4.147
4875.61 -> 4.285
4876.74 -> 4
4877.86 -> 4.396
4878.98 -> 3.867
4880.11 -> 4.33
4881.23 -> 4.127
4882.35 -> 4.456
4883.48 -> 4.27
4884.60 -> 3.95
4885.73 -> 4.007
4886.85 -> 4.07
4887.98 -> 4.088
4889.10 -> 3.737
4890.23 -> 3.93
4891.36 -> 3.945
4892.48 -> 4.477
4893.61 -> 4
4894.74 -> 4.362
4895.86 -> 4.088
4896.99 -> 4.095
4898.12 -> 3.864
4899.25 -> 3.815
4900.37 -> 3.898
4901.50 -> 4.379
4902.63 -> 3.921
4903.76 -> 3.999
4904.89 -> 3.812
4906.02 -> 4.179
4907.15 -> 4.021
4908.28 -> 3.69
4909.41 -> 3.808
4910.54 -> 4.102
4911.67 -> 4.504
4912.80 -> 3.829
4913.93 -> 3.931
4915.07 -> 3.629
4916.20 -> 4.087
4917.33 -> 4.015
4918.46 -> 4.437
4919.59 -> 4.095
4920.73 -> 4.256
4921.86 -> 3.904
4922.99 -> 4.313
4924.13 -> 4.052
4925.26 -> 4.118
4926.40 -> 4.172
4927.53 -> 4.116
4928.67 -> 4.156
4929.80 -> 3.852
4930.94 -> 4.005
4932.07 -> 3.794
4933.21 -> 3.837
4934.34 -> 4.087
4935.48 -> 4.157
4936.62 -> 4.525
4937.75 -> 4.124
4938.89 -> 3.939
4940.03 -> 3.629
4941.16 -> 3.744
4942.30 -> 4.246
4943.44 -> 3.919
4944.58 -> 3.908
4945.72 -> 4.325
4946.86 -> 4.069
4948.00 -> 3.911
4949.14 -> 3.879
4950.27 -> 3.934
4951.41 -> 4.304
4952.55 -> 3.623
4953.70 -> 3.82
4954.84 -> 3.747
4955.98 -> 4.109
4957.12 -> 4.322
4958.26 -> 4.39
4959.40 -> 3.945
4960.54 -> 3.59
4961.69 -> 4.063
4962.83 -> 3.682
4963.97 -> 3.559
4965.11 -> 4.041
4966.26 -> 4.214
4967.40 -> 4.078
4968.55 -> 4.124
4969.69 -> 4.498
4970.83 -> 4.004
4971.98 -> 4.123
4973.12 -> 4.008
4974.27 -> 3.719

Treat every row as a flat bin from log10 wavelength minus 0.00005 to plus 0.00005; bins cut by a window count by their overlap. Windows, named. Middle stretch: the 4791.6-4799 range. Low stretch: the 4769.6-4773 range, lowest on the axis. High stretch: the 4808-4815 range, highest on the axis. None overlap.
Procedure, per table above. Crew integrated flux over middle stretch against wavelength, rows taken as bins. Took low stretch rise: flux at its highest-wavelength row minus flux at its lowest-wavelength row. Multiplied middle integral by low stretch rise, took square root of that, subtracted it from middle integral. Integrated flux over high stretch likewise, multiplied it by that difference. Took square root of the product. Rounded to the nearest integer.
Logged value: 28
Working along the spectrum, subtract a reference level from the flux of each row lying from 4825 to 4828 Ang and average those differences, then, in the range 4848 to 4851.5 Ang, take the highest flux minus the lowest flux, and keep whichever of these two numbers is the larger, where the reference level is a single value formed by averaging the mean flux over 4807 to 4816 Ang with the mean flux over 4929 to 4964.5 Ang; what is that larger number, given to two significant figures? 0.29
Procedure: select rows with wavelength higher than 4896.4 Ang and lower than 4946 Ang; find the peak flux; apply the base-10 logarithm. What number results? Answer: 0.656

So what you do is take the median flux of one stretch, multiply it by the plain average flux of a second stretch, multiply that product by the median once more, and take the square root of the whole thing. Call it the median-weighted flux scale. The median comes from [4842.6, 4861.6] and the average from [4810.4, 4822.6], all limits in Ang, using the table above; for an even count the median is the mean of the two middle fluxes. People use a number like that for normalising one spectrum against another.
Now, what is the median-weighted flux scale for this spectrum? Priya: 8.05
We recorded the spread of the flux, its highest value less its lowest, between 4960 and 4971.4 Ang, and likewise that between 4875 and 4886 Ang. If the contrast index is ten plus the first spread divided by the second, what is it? 11.6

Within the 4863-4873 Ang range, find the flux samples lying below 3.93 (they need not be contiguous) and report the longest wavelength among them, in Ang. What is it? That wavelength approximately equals 4867.76 Ang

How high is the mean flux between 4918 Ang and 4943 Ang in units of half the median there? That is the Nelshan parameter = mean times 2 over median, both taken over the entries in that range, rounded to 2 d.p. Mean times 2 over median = 1.98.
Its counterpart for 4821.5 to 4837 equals 2.02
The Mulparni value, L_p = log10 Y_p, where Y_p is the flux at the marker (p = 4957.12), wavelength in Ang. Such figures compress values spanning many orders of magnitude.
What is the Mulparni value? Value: 0.636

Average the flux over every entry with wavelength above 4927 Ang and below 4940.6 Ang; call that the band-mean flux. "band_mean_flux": 4.02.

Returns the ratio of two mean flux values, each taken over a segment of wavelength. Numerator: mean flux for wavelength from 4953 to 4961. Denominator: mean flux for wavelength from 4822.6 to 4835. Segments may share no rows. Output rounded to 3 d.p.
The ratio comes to 0.980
